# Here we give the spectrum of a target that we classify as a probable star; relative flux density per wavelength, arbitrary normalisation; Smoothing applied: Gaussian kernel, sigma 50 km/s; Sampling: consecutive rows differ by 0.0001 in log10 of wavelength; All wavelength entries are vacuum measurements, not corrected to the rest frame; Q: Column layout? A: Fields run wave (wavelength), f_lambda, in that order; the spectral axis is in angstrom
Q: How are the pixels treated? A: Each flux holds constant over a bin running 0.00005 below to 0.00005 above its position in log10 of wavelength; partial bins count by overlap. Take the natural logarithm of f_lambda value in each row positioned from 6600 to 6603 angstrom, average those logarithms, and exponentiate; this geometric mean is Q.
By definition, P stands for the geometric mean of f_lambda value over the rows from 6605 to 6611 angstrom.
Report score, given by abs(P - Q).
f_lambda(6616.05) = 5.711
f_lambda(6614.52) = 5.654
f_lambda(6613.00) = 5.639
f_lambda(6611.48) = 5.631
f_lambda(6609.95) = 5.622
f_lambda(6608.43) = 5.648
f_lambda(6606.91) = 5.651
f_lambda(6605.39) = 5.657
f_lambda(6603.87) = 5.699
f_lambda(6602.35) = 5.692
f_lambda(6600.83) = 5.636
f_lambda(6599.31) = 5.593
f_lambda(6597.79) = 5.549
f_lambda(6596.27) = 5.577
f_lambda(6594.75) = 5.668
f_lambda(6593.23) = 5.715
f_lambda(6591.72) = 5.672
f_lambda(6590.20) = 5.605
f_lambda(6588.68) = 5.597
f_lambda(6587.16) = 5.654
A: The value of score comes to 0.019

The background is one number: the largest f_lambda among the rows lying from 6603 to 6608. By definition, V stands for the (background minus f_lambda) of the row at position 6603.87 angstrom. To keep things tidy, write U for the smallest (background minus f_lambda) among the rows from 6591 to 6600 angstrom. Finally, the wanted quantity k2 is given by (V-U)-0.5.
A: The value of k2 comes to -0.484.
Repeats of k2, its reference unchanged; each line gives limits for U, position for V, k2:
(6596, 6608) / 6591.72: -0.473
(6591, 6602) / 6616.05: -0.496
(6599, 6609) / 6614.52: -0.455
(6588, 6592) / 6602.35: -0.520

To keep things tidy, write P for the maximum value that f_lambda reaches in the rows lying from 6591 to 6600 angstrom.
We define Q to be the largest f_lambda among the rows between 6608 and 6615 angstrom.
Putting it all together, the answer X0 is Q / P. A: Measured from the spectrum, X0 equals 0.989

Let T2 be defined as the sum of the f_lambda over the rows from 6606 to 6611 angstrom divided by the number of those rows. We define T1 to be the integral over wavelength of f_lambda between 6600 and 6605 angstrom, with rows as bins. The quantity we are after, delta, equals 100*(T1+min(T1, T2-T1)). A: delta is 564.0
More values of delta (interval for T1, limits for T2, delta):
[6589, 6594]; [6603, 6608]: 566.9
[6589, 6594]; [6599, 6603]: 564.0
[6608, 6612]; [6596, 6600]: 557.3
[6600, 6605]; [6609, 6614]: 563.1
